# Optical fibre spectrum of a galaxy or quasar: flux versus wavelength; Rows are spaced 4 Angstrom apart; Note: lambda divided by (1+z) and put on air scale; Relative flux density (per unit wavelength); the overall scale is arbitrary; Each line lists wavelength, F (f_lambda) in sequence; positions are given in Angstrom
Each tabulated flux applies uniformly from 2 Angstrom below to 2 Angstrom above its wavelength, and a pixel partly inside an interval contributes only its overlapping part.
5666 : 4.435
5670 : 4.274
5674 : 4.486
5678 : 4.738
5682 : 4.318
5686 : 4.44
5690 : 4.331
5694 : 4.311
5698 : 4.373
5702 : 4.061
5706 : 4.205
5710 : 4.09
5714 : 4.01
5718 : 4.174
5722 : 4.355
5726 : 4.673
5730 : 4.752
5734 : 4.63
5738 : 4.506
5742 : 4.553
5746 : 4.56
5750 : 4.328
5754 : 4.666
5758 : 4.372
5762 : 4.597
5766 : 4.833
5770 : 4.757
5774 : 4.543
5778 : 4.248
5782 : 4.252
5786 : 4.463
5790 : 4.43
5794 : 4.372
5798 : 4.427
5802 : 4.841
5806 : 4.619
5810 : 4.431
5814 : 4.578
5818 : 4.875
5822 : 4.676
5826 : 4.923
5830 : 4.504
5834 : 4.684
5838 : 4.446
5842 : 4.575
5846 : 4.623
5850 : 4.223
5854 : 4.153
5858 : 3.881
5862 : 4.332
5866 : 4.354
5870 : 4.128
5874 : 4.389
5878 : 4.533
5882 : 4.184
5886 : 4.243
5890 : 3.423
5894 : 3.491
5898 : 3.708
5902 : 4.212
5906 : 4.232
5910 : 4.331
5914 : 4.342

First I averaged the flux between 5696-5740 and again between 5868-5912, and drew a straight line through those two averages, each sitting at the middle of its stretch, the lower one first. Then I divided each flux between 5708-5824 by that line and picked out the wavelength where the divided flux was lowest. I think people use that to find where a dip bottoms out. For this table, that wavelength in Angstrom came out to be 5714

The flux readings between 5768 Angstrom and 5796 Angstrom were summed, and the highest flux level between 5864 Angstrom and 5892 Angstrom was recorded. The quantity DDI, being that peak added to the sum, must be 35.6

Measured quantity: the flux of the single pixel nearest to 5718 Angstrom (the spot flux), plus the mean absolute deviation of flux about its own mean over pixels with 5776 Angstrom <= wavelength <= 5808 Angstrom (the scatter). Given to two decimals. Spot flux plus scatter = 4.31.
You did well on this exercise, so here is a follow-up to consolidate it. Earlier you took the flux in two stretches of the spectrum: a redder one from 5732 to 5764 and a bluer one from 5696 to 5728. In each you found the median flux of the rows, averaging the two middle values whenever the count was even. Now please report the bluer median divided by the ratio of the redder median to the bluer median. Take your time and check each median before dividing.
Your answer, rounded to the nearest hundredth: 3.85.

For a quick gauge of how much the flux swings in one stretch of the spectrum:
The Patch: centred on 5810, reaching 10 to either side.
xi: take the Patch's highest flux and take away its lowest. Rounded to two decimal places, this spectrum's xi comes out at 0.44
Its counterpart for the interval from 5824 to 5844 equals 0.48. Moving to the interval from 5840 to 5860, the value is 0.74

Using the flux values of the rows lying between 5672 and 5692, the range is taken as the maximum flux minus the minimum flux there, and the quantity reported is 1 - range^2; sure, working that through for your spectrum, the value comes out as 0.8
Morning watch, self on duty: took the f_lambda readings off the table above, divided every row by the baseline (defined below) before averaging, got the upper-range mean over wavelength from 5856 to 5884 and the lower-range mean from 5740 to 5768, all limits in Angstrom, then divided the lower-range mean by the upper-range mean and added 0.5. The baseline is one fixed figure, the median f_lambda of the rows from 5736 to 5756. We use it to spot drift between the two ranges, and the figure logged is 1.571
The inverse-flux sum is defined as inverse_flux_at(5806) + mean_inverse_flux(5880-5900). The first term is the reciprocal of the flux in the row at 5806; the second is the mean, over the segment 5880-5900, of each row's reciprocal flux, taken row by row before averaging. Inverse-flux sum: 0.481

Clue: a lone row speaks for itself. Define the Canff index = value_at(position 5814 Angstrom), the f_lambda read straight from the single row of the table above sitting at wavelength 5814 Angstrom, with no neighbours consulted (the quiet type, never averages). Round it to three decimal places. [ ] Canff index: 4.578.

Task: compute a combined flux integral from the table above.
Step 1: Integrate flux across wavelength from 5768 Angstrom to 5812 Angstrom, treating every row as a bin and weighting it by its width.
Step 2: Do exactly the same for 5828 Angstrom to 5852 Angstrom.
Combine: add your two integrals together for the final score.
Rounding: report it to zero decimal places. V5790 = 306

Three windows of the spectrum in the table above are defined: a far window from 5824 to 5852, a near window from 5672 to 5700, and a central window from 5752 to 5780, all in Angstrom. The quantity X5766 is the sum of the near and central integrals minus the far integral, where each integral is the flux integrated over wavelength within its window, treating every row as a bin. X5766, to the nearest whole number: 124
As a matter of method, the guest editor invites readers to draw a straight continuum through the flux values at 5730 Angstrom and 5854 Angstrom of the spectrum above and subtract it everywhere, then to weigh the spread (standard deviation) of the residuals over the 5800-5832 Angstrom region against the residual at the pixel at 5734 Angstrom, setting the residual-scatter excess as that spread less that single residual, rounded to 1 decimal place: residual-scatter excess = 0.3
